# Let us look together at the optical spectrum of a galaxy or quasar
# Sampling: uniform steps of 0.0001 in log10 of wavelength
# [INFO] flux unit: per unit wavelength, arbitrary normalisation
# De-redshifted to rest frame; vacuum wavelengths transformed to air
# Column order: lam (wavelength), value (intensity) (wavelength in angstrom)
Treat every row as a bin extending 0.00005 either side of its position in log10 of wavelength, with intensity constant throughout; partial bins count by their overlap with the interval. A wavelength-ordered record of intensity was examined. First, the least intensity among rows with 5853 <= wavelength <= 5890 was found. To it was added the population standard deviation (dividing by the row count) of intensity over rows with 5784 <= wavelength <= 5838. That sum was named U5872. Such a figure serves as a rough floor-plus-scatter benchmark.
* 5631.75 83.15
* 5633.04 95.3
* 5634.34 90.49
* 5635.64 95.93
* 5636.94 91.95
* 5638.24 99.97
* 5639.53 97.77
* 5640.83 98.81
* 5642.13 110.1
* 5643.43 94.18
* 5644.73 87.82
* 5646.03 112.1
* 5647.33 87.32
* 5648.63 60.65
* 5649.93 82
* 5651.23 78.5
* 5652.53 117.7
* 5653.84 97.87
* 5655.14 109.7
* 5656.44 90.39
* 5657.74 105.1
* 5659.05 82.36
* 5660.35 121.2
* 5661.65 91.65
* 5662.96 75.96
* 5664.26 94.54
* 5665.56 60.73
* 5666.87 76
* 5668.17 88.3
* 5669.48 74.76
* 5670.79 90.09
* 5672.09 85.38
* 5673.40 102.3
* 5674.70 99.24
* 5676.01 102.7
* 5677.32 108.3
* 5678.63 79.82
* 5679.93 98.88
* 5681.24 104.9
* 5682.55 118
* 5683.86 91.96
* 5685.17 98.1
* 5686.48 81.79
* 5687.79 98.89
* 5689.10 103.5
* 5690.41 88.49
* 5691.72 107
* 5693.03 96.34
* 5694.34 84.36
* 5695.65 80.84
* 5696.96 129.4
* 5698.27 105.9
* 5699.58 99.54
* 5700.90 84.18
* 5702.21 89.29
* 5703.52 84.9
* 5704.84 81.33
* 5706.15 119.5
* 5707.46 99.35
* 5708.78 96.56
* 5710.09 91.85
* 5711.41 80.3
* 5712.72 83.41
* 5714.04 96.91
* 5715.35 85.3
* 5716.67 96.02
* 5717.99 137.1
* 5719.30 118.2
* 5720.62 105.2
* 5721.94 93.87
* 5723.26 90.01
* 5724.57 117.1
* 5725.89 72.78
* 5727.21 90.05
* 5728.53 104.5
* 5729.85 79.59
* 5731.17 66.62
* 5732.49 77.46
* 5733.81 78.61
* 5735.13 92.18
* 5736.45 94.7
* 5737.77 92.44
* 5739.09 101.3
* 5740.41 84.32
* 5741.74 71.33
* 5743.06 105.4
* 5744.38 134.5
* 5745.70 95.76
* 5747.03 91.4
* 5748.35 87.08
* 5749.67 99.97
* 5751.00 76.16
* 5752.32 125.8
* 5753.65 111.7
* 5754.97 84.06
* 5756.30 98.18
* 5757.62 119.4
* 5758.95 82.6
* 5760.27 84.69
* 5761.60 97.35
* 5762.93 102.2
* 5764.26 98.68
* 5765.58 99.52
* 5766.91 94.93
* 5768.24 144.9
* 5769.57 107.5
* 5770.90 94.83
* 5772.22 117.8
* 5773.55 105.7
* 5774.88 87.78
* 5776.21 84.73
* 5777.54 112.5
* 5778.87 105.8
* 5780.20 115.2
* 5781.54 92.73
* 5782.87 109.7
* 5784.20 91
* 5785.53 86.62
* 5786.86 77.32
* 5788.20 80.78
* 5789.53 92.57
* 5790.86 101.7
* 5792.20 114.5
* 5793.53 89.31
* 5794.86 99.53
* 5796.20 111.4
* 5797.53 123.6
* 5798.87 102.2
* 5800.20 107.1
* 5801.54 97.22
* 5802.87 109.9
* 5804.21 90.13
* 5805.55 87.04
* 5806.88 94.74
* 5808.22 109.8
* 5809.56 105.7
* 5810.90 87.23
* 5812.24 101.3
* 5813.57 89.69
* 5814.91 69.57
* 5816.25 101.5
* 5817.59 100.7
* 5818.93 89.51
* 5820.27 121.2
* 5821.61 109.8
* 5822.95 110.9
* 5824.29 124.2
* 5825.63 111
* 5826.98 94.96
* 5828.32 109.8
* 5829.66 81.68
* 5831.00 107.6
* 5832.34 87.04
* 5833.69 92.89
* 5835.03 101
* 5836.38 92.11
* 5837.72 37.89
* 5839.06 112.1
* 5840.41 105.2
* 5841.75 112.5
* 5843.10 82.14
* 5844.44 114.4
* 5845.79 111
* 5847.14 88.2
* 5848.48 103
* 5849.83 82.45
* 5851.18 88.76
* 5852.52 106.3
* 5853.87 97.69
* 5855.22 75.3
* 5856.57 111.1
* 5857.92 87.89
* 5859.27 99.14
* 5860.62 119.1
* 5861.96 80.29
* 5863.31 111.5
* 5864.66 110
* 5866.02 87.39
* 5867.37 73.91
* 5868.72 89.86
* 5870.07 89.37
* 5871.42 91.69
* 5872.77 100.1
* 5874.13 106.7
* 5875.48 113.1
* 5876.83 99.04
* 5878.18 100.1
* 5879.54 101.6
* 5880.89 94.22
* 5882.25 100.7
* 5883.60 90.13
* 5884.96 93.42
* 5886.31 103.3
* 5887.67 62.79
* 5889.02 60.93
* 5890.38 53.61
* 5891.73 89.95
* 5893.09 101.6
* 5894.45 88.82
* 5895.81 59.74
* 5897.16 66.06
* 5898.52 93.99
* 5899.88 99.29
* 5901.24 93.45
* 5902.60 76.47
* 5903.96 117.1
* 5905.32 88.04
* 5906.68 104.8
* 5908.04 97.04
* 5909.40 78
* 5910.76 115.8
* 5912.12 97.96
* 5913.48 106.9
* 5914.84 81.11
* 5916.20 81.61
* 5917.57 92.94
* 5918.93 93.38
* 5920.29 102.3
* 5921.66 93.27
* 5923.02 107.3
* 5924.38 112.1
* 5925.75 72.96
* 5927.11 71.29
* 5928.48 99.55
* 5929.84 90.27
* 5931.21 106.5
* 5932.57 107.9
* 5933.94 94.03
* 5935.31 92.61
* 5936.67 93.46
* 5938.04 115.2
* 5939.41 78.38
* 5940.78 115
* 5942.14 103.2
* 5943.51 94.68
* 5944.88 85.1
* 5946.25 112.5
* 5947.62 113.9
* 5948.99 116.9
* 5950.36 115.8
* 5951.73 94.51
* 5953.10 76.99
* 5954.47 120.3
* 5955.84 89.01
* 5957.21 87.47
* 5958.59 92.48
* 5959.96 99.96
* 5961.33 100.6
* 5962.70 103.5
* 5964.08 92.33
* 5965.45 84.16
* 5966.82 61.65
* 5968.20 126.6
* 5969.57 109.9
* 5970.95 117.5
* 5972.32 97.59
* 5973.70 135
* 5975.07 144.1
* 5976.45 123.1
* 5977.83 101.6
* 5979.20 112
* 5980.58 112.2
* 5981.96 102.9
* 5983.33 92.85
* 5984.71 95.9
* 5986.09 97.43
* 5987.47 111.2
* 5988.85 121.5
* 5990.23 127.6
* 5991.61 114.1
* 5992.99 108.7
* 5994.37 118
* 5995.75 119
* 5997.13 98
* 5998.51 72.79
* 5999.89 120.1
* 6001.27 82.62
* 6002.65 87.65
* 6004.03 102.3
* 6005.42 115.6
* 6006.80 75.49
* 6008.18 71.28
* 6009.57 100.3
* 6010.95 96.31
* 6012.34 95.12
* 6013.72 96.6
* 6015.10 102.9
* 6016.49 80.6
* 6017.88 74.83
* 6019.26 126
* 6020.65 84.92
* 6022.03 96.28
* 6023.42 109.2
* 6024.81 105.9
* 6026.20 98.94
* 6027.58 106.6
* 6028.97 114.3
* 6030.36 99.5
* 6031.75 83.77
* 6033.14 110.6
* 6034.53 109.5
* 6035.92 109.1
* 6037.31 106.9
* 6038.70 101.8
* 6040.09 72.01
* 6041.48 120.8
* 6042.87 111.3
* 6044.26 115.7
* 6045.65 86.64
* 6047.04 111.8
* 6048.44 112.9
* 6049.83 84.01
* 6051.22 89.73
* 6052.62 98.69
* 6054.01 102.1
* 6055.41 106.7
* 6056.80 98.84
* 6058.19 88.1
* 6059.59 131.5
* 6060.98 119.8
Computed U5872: 76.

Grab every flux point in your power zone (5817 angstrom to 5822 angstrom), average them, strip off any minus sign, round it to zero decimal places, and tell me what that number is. 105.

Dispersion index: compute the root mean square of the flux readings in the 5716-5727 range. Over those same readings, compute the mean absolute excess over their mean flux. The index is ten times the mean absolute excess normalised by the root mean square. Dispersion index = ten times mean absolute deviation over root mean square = 1.5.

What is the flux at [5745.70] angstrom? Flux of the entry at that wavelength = 95.76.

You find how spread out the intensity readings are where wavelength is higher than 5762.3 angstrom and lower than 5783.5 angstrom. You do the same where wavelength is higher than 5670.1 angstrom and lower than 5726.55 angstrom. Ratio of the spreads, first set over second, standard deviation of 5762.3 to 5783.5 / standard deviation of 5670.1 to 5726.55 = 1.0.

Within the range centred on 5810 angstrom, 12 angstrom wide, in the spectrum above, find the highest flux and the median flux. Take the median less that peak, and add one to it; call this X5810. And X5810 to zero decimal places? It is -19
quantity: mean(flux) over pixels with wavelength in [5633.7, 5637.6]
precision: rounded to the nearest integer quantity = 93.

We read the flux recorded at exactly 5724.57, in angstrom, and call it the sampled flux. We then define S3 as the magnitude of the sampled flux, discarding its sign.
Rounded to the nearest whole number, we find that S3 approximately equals 117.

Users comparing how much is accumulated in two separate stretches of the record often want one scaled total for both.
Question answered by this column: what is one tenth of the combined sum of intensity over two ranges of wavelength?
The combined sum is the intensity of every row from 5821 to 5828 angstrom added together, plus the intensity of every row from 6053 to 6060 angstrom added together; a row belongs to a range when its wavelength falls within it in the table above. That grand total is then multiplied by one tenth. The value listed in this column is 108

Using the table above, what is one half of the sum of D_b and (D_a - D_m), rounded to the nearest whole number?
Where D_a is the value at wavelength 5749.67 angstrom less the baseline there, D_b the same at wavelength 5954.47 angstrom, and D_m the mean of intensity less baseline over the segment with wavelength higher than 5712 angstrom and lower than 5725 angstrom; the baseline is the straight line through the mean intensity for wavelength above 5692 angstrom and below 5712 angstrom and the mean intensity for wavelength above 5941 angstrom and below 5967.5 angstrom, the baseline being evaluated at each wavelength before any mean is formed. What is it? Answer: 10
